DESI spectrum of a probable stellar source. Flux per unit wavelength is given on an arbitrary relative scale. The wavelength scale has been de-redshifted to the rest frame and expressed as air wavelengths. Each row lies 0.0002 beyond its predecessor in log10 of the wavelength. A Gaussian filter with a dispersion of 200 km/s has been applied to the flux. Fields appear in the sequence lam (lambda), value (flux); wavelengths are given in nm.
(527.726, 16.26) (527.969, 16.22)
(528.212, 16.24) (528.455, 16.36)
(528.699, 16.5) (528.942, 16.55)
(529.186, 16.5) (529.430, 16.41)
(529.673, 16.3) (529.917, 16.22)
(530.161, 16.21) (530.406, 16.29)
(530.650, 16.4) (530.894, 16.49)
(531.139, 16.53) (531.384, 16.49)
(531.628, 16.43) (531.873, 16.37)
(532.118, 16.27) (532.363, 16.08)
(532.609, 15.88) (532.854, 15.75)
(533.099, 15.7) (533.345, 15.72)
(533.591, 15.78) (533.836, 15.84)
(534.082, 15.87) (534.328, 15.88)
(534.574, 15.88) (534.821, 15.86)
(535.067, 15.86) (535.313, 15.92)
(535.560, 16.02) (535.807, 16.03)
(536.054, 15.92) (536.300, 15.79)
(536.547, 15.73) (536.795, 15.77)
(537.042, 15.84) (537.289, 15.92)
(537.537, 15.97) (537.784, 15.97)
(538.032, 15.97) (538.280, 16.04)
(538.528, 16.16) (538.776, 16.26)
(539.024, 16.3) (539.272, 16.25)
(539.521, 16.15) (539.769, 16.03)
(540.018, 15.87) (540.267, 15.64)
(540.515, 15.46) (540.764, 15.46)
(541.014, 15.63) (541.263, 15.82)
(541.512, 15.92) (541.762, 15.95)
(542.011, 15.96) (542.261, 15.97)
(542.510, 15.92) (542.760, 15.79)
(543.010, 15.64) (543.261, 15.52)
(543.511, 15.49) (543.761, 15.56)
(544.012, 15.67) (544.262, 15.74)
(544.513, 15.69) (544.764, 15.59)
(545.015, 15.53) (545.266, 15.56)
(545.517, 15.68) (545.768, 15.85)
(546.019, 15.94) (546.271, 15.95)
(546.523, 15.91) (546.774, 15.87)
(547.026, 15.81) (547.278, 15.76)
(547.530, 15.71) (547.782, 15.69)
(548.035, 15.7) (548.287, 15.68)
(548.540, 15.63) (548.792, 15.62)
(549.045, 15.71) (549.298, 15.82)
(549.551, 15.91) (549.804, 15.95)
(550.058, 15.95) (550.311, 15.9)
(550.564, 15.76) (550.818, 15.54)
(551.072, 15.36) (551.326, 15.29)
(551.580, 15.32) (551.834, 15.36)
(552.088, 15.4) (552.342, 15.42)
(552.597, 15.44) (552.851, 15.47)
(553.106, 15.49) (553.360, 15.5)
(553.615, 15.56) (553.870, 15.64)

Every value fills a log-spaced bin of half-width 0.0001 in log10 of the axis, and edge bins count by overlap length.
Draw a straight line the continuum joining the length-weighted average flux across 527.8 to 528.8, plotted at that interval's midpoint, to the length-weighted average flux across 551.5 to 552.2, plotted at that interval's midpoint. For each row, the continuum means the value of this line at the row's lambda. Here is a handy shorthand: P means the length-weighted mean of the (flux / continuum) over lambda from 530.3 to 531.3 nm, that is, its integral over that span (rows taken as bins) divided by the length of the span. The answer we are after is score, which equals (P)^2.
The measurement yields 1.03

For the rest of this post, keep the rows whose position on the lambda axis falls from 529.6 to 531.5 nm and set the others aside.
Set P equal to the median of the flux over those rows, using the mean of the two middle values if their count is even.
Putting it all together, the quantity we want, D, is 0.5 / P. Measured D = 0.0306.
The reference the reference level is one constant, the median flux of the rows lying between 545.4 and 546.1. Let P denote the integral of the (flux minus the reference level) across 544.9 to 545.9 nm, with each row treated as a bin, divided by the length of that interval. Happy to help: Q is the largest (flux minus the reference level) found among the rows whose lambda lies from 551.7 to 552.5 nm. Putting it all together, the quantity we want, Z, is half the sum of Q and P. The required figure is -0.31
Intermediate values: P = -0.2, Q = -0.43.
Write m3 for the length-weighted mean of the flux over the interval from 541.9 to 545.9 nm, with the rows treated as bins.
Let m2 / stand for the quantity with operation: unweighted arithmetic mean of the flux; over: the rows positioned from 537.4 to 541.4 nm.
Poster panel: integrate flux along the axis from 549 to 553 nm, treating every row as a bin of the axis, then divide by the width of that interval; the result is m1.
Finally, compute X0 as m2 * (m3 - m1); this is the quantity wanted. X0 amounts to 2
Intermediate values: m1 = 15.6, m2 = 15.9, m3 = 15.7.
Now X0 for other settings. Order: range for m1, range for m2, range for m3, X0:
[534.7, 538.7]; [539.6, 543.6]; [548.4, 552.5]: -5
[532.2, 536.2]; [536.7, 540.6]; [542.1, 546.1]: -3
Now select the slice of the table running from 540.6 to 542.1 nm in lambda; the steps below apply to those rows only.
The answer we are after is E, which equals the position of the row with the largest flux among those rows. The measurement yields 542.011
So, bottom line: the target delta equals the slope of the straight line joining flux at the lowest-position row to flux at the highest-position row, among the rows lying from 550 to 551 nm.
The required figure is -0.5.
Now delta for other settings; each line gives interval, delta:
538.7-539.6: -0.1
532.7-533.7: 0.0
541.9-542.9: -0.2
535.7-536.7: -0.4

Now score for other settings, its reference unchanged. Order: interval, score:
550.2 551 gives 1.04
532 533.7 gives 0.97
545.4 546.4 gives 1.03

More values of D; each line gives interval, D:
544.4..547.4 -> 0.0317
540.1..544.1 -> 0.0319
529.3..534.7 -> 0.0308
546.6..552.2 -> 0.0318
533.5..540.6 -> 0.0314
